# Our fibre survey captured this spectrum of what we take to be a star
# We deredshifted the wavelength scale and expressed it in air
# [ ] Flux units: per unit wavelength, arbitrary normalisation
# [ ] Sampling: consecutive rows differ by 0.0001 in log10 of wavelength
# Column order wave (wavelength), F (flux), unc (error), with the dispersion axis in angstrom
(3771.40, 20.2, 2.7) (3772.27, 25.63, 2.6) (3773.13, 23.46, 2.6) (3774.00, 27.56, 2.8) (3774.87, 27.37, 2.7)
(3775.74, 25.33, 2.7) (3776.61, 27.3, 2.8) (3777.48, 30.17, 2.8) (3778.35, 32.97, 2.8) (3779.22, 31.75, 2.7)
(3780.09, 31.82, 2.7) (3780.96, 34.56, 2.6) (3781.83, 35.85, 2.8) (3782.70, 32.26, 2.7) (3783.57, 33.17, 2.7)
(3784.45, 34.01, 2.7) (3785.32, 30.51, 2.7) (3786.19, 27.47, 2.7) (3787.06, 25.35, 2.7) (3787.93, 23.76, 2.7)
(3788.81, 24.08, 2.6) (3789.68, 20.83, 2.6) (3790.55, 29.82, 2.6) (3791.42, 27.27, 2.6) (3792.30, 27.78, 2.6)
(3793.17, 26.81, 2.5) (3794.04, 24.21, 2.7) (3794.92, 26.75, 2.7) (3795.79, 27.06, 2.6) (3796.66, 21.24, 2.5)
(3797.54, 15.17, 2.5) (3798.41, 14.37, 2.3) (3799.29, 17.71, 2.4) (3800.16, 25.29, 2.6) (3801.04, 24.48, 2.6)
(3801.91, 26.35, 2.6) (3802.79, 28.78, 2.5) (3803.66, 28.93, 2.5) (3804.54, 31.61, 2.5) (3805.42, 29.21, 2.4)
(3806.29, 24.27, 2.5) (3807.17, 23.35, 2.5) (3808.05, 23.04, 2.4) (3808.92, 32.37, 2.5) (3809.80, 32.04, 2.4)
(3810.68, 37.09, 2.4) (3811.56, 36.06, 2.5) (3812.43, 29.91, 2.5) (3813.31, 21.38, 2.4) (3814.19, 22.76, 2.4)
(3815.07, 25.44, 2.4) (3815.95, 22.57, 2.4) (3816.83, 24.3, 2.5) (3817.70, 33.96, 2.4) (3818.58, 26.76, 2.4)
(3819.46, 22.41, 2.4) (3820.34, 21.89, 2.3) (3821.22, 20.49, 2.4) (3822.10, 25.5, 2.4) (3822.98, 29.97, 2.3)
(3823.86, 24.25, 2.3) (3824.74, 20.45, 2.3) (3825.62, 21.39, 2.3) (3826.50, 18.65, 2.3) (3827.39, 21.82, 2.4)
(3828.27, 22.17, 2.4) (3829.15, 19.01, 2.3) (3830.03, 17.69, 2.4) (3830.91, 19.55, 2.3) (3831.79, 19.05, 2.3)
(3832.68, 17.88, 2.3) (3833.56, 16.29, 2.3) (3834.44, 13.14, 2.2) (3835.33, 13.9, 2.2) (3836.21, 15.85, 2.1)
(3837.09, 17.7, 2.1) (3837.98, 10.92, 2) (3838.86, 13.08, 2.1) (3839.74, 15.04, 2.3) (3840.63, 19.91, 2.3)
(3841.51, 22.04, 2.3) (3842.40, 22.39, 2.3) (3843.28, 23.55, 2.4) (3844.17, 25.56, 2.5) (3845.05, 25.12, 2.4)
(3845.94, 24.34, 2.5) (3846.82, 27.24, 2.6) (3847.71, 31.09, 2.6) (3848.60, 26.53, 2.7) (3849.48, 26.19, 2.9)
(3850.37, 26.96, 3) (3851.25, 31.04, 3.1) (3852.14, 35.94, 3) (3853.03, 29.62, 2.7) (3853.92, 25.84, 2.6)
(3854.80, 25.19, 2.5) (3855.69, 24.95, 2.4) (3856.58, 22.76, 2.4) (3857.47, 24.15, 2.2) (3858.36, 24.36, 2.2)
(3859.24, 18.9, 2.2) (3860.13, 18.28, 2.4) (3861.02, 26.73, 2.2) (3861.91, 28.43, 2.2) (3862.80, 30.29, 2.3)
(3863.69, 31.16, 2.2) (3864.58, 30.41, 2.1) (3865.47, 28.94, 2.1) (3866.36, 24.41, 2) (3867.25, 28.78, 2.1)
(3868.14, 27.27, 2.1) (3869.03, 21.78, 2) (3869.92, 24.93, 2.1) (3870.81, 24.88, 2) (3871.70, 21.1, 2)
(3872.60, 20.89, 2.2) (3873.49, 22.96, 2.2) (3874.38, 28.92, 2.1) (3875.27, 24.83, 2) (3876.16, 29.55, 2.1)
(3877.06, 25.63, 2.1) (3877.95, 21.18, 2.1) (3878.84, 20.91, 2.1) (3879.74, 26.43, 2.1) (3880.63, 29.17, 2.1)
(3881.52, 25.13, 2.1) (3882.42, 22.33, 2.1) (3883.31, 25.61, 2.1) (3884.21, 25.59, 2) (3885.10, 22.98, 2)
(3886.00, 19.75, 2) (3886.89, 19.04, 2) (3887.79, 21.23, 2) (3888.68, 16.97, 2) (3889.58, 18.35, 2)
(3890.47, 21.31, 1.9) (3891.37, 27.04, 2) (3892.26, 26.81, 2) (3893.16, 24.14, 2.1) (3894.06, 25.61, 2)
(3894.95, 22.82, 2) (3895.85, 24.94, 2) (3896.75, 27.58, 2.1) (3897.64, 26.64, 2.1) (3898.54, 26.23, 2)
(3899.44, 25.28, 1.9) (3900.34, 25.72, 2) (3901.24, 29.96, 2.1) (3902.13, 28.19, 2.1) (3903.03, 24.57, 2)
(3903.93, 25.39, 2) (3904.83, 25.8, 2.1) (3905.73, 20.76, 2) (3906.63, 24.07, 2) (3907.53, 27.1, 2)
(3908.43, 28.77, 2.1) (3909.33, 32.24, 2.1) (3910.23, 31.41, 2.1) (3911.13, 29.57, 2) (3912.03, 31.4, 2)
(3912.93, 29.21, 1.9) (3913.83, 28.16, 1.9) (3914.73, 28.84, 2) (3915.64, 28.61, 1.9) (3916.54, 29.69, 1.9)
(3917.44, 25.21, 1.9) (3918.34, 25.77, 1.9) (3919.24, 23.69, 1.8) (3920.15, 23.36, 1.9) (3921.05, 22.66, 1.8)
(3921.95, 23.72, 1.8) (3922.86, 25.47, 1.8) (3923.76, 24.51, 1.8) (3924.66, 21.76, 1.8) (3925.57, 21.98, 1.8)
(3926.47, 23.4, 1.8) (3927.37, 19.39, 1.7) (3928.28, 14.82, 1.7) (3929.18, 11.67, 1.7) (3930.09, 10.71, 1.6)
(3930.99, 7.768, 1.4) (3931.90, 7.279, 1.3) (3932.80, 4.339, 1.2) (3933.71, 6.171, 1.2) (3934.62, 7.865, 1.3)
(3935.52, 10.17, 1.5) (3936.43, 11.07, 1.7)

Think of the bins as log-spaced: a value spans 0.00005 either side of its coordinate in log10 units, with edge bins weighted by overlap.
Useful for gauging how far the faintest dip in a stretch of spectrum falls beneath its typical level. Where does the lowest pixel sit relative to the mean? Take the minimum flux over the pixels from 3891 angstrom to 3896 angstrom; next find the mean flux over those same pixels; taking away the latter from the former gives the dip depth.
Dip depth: -2.4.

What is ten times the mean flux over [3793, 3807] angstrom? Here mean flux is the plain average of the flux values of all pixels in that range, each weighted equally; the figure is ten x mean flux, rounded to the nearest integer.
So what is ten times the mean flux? 245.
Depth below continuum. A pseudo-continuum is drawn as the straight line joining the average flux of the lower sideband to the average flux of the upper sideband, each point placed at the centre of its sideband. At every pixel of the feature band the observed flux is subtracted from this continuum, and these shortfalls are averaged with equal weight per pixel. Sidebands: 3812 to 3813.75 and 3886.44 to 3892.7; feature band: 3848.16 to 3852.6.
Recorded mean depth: -6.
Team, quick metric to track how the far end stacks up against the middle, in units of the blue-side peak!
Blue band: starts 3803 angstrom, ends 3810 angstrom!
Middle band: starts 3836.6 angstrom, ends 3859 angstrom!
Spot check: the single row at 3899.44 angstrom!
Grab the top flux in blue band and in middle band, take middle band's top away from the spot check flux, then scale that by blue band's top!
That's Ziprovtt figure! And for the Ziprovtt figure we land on -0.33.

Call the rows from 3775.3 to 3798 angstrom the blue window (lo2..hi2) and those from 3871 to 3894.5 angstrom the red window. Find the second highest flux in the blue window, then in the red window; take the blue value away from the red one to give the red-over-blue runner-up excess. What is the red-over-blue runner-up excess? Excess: -5.4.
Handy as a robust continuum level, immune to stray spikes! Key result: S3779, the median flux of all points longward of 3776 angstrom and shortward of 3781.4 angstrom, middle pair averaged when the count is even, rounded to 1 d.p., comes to 31.8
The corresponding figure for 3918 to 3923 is 23.7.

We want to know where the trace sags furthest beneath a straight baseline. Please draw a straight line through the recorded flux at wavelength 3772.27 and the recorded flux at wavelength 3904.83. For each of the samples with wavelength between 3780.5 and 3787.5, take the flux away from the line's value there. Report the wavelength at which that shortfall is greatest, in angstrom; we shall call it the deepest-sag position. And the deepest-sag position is 3787.06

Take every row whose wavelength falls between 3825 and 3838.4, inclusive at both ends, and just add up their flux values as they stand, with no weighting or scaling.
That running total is 265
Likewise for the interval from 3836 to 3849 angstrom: 320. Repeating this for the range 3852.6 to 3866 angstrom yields 390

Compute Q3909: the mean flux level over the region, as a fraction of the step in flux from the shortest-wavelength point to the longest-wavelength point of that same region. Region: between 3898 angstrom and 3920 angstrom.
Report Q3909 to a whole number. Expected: -11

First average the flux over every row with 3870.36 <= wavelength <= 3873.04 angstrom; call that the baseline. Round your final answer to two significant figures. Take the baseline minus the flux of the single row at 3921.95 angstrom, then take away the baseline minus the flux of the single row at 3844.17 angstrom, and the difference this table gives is 1.8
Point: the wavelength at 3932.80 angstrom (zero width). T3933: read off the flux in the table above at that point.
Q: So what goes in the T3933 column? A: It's 4.339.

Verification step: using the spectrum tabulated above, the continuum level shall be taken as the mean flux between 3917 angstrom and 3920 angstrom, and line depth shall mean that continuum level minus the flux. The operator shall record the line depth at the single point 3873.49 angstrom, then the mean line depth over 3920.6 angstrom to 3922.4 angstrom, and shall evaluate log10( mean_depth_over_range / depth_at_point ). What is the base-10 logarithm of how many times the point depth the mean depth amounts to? -0.06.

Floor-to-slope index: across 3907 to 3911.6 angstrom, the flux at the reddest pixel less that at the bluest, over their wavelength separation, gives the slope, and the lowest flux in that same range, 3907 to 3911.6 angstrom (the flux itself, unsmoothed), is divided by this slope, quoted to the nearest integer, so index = 39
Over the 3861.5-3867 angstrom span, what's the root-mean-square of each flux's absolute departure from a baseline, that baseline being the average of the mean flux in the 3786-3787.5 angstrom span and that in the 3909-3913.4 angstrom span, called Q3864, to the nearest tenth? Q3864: 2.3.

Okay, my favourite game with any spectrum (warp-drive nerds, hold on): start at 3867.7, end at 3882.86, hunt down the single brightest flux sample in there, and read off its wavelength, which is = 3876.16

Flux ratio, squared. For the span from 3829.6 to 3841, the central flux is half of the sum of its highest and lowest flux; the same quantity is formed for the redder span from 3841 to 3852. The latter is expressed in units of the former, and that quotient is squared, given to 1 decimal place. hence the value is 3.0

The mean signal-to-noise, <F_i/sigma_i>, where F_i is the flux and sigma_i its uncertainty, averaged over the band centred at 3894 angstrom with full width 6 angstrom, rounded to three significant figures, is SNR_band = 12.6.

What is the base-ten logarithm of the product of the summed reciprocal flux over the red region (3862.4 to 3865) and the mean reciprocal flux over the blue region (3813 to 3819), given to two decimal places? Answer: -2.40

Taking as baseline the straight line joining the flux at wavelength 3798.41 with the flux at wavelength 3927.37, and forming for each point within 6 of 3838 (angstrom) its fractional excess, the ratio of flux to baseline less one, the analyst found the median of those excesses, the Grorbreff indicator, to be 0.0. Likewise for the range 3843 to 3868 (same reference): 0.6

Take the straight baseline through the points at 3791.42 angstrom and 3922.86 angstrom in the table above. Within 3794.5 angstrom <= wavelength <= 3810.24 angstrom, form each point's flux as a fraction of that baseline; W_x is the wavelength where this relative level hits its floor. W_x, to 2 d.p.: 3798.41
